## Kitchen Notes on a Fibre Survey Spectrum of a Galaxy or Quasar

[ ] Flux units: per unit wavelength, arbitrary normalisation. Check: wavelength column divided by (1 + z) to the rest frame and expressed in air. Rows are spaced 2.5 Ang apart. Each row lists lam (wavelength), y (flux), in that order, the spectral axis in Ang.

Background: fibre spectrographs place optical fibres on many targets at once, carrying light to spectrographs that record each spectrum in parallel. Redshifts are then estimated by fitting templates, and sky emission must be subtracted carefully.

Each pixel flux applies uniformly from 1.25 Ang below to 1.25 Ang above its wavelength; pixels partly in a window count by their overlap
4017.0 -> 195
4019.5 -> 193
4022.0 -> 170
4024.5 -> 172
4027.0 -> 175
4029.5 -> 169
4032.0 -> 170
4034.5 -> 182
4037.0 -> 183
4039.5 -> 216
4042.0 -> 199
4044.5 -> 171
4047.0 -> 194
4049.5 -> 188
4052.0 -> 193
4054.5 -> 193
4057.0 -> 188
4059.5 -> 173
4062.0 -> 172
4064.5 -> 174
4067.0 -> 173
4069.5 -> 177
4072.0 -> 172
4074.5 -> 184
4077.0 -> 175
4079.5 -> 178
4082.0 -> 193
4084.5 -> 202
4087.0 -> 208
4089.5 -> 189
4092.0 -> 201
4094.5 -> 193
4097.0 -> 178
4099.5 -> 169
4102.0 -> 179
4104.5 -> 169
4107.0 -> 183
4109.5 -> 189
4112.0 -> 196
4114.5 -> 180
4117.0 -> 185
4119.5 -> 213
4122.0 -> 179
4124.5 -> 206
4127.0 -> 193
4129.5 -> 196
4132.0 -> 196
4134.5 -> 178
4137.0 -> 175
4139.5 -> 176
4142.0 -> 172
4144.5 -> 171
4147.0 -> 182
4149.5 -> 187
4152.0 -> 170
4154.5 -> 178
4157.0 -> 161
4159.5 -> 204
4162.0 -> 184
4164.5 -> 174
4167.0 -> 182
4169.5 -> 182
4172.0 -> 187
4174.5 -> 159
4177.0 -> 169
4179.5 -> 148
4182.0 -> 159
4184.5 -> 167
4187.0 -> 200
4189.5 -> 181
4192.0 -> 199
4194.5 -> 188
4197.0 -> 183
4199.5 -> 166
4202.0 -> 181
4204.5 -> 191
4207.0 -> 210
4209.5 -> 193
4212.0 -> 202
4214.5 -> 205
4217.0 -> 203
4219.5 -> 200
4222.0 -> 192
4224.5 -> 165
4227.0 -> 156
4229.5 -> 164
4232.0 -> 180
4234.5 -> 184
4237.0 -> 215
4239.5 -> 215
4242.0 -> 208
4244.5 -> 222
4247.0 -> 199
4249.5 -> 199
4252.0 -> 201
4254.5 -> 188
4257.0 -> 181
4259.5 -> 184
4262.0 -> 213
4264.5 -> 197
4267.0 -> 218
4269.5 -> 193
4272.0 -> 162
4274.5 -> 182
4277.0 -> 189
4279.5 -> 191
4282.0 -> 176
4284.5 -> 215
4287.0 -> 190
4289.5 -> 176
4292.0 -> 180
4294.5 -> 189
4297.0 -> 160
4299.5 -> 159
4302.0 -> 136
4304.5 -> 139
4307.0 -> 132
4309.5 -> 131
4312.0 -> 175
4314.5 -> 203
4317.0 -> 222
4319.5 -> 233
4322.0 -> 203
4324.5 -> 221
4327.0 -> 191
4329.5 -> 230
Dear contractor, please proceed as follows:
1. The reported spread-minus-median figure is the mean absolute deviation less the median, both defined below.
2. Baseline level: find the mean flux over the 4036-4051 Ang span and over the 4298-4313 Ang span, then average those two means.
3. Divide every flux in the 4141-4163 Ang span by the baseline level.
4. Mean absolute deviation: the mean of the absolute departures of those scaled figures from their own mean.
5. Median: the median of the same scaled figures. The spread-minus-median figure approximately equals -1.00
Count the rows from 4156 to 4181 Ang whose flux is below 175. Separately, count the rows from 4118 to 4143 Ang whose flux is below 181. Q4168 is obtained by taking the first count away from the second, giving 0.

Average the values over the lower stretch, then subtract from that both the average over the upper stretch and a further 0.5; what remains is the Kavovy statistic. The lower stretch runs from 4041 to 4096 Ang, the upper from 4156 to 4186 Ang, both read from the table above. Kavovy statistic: 12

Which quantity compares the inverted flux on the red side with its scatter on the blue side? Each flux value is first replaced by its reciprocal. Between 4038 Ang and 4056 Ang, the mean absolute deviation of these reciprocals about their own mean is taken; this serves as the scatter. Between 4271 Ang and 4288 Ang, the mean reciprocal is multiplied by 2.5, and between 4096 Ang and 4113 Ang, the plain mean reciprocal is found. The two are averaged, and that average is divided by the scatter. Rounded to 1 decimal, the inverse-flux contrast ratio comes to 42.5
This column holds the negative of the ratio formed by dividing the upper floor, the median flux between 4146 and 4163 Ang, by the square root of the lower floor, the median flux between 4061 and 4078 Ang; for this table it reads -13.8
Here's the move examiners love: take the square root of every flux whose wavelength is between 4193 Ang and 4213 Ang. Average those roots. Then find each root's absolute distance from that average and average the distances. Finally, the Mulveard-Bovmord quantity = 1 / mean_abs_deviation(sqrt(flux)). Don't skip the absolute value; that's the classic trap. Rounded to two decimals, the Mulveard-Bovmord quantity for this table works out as 2.82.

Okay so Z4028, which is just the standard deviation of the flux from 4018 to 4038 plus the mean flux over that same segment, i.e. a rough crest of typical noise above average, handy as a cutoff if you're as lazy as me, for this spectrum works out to 185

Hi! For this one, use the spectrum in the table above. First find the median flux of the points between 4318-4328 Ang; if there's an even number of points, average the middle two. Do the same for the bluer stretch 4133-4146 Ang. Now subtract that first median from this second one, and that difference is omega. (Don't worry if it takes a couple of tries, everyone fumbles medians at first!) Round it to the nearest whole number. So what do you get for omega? -37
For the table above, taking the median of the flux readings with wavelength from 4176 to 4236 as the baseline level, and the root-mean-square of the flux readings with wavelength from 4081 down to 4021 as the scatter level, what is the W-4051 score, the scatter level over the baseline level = 0.99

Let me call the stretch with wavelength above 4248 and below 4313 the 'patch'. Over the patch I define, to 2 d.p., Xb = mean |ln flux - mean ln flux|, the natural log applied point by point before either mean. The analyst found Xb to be 0.11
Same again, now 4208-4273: 0.07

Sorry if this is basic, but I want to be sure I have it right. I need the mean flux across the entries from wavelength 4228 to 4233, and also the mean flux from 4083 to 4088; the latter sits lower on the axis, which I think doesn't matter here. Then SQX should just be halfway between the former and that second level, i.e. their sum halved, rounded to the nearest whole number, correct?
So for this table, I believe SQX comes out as 188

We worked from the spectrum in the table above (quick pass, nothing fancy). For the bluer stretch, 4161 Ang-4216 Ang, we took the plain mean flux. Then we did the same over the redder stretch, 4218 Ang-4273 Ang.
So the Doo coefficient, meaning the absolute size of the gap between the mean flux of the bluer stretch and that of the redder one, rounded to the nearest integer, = 10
